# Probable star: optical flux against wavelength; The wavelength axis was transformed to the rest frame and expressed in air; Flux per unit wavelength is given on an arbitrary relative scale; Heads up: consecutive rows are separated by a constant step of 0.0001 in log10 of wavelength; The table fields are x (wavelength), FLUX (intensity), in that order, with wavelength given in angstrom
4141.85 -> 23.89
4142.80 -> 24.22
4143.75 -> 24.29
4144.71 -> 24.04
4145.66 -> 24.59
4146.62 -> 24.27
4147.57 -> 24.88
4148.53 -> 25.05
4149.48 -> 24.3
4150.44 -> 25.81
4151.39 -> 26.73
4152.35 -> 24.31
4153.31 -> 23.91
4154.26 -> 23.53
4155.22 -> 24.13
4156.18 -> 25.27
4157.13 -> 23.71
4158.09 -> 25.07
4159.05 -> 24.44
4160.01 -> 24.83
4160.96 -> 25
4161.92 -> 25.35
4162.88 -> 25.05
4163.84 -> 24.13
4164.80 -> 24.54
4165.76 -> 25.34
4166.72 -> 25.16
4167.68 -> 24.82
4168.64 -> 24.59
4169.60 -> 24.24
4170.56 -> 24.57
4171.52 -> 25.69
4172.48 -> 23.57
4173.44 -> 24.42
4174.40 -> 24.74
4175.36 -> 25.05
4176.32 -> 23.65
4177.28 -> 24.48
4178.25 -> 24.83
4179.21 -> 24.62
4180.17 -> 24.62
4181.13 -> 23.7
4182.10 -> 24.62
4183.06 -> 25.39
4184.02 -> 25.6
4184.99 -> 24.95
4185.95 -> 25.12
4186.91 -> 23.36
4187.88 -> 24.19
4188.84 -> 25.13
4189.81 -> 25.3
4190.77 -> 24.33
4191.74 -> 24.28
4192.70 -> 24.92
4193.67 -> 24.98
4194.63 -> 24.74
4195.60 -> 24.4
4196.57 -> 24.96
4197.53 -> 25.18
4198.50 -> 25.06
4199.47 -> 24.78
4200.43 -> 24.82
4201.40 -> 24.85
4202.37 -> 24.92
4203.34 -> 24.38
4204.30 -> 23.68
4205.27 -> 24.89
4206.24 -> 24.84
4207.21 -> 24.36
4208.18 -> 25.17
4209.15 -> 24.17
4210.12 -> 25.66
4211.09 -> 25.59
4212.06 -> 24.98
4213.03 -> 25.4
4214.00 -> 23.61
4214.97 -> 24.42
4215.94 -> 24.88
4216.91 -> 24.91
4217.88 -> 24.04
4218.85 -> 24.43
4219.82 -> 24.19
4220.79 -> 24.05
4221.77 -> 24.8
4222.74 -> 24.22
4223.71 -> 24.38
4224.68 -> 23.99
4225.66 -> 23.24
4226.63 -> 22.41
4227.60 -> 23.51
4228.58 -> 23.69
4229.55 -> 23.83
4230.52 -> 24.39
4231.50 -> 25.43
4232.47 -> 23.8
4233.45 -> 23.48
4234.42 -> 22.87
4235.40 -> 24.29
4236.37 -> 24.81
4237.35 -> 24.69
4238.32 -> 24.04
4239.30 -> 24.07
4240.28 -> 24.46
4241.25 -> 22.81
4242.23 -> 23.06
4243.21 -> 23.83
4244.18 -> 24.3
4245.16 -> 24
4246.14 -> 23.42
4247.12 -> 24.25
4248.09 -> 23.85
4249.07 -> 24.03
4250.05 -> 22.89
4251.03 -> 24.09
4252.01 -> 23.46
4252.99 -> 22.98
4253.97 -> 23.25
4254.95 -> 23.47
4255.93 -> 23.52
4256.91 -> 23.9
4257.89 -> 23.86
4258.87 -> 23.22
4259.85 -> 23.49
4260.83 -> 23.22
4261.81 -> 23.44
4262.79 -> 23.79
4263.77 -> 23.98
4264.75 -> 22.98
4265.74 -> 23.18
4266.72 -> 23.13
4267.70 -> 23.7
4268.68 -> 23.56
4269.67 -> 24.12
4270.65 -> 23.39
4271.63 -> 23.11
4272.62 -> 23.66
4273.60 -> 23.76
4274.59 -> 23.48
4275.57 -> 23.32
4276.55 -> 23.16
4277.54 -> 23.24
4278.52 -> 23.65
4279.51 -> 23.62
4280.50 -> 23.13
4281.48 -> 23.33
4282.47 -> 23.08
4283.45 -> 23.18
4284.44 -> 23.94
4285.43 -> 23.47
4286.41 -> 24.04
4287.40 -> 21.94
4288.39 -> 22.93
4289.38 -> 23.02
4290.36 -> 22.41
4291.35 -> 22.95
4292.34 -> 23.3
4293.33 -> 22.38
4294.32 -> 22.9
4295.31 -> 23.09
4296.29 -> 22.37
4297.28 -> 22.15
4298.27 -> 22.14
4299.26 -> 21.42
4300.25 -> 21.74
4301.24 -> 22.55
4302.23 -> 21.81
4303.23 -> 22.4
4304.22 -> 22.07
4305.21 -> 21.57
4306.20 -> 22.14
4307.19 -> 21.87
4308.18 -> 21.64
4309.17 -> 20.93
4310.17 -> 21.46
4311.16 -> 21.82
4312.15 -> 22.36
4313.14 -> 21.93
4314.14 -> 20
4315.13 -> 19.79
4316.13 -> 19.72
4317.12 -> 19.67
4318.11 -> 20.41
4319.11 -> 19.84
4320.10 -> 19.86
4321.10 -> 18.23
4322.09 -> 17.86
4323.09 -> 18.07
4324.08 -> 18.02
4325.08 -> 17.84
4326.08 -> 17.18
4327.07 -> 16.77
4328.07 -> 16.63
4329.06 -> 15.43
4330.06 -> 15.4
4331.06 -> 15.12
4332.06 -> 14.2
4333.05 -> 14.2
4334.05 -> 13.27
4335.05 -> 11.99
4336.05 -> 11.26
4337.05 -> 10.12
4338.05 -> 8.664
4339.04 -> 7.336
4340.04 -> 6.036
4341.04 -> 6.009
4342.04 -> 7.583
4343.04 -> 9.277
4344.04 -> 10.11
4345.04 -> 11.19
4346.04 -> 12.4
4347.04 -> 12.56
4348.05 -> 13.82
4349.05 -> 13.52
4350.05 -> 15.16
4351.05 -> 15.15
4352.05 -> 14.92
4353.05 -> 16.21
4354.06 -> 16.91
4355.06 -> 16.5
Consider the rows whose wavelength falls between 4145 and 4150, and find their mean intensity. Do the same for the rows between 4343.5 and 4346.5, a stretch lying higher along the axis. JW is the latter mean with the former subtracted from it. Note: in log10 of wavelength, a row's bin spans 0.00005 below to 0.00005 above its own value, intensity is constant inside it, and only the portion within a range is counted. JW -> -13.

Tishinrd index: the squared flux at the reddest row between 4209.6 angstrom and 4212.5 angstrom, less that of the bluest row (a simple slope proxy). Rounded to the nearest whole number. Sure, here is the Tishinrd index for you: -34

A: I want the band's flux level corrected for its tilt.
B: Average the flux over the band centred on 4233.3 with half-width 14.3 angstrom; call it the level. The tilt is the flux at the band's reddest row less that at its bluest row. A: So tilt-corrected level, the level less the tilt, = 23.9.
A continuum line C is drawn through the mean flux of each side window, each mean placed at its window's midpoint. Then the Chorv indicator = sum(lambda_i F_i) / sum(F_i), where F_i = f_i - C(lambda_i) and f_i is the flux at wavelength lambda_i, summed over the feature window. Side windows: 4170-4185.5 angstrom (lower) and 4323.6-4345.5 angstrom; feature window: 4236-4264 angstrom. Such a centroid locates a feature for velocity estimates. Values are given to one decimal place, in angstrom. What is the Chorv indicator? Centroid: 4250.8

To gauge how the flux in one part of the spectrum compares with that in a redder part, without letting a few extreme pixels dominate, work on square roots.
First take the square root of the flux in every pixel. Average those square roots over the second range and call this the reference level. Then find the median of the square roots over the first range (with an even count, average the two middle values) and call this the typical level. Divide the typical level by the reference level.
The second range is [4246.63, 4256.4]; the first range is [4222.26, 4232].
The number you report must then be 1.01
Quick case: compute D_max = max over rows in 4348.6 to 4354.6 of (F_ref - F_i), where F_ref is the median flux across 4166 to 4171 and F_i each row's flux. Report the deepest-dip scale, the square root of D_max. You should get 3.3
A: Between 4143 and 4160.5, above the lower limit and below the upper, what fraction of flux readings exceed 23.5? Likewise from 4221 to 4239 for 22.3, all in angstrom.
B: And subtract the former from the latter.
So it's 0.0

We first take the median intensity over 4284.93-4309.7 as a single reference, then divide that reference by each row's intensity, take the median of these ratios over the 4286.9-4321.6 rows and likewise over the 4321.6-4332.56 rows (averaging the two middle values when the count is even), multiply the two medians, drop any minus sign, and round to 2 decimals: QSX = 1.36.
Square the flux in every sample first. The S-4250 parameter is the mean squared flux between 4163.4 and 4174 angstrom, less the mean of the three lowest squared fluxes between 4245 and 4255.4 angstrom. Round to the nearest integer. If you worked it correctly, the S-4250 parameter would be 77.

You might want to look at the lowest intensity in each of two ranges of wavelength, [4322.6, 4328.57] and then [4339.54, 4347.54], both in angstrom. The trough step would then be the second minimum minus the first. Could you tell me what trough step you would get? -10.6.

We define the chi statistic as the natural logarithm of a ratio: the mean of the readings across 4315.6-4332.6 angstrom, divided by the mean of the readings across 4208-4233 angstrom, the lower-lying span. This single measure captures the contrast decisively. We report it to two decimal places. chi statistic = -0.32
